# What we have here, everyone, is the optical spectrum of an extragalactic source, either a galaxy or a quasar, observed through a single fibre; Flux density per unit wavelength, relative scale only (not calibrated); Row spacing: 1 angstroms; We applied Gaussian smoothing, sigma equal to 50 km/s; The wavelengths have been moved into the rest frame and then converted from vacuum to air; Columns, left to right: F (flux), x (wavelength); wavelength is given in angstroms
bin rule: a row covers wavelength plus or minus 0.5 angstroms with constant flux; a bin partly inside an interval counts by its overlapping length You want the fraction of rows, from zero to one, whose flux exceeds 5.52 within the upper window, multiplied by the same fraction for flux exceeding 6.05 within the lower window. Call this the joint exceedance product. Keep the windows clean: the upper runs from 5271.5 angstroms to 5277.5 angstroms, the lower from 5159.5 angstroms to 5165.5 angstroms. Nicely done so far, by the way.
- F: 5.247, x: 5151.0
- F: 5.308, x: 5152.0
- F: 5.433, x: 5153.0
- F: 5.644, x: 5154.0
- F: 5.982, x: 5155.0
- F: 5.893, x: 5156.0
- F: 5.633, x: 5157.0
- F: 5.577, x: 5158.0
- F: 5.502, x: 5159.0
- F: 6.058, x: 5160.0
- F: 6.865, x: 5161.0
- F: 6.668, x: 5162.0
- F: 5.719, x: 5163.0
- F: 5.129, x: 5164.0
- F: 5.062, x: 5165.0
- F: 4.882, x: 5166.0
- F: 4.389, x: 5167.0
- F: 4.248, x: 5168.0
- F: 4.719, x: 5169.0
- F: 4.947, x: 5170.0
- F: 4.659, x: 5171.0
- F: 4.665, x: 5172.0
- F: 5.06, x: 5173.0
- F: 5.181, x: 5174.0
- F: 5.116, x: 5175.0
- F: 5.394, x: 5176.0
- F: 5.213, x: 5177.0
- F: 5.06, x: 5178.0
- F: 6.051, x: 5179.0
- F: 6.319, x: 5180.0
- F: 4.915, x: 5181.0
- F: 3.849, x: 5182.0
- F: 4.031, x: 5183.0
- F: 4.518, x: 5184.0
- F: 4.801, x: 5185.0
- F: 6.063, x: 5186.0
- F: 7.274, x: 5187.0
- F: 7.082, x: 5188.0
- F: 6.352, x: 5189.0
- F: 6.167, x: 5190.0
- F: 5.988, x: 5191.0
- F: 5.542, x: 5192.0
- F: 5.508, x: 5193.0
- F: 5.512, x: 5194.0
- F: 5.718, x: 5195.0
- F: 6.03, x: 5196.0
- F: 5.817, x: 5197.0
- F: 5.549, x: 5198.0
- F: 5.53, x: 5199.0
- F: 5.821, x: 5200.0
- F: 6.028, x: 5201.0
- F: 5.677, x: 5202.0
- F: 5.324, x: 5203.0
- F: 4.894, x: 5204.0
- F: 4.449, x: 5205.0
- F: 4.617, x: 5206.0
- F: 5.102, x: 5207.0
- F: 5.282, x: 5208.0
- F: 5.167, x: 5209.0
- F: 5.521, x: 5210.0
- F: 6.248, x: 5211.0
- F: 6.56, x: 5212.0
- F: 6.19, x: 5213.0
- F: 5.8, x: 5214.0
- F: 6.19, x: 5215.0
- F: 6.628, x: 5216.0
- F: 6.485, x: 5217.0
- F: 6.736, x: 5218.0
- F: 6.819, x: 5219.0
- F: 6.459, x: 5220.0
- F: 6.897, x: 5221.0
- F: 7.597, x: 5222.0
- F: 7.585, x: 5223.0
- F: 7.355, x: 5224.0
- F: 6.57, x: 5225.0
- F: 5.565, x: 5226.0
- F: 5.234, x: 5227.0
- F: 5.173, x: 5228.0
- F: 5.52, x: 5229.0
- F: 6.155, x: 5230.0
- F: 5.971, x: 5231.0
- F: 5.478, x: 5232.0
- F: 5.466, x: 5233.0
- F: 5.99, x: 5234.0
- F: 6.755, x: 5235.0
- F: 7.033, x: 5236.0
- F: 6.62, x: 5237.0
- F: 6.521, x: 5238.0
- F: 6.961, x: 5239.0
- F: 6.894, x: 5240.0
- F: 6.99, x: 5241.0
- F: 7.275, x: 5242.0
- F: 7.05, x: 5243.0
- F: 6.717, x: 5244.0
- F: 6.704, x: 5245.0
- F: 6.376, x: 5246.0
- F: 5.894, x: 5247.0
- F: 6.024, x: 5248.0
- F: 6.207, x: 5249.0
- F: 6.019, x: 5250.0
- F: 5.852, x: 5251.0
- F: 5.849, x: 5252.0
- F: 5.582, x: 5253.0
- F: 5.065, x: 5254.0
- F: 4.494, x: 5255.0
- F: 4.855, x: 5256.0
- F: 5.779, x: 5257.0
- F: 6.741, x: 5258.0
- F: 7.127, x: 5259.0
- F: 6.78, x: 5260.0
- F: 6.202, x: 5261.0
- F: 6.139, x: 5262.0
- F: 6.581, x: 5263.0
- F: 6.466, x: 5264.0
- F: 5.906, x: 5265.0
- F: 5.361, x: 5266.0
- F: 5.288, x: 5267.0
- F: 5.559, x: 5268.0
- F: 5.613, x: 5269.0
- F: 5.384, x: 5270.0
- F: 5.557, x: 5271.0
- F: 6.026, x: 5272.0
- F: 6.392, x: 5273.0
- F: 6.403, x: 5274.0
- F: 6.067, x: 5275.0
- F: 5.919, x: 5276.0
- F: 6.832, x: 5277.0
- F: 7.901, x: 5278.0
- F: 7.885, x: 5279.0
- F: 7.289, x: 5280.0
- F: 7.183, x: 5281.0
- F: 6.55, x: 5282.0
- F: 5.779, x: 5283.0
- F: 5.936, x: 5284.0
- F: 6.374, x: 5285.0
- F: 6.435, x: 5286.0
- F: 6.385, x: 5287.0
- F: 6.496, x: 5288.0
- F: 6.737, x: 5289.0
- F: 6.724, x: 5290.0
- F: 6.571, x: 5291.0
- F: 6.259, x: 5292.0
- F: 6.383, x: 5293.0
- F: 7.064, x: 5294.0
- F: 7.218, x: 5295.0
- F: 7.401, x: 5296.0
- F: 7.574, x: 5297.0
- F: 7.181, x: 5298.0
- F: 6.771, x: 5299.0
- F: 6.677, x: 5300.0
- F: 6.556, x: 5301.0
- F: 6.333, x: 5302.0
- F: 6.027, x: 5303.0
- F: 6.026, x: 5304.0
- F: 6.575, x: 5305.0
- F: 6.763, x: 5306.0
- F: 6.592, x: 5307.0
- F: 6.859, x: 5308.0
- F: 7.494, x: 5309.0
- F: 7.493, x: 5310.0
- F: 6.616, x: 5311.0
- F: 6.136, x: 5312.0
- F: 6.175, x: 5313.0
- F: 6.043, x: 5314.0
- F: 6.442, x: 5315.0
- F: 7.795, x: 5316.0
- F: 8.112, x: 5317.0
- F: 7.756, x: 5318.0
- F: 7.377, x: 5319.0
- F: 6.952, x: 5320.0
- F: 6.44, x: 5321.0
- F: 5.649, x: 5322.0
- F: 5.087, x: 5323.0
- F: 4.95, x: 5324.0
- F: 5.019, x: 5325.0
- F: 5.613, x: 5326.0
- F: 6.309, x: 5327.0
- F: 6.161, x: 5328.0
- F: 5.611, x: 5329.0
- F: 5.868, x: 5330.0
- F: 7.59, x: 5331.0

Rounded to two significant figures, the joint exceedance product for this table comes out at 0.50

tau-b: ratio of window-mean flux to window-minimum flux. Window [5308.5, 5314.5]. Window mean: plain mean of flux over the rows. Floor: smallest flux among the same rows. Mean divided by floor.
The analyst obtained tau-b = 1.10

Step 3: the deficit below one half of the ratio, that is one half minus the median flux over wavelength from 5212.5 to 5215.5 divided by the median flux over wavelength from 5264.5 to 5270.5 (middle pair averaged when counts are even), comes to -0.63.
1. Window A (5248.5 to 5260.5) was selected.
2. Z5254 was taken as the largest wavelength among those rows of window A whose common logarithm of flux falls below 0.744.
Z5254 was 5256.0 angstroms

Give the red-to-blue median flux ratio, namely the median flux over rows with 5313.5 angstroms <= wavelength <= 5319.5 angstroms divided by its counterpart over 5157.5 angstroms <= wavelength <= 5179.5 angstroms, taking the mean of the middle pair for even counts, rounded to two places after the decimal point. 1.48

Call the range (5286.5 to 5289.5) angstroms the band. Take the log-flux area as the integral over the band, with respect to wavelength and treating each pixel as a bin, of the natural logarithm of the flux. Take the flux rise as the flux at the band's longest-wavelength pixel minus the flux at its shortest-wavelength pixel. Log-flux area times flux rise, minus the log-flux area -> -3.7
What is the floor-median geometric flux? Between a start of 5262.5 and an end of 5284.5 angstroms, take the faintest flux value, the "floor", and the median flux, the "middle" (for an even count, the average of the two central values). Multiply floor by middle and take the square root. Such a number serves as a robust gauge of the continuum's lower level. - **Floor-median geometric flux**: 5.7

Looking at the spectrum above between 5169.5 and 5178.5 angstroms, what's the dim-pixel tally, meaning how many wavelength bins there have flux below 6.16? 9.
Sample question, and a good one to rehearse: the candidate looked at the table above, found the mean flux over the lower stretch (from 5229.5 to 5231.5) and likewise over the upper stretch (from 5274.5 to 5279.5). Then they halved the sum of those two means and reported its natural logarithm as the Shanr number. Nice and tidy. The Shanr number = 1.87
